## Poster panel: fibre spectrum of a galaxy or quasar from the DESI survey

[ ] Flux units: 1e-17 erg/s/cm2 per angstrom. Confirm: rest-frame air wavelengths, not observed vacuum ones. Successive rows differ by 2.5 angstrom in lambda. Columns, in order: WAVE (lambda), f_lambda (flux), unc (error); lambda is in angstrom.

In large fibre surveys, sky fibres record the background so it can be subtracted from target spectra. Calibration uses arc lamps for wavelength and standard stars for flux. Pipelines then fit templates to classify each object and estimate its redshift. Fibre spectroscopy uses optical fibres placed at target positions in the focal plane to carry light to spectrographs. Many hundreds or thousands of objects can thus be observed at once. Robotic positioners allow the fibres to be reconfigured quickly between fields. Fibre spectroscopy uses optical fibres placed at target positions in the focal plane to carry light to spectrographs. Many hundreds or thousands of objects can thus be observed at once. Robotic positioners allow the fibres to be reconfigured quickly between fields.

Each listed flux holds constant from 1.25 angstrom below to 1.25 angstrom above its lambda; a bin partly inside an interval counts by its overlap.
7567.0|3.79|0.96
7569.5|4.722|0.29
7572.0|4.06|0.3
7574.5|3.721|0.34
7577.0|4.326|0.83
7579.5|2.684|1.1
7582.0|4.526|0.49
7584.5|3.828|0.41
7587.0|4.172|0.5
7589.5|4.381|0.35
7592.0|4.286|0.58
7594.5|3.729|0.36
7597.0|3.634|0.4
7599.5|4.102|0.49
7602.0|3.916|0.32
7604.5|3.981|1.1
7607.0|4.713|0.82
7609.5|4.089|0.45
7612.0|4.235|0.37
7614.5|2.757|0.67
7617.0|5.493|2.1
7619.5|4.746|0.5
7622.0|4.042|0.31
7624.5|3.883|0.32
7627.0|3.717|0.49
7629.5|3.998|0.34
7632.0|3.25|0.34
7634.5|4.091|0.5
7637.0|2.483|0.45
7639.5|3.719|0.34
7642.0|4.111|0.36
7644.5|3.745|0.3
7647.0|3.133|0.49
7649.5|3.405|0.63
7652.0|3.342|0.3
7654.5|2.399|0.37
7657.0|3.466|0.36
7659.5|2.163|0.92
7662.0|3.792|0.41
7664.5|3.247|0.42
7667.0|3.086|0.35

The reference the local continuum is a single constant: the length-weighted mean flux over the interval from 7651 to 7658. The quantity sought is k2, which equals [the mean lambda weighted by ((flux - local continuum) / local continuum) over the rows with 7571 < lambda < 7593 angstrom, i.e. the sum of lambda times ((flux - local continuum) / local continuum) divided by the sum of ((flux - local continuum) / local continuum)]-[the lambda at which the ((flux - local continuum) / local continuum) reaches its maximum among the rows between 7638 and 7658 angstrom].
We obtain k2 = -58.9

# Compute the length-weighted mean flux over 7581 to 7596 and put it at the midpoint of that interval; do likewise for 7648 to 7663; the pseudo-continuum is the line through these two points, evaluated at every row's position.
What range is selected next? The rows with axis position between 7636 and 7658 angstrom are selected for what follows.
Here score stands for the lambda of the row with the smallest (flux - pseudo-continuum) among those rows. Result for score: 7637.0 angstrom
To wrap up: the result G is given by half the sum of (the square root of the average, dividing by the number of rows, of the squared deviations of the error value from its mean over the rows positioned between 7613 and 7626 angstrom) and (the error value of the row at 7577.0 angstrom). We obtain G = 0.75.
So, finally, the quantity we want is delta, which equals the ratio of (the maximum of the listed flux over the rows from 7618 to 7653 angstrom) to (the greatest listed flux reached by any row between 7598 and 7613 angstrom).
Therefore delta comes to 1.01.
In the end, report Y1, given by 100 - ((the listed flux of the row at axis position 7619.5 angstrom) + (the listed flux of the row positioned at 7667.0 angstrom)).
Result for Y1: 92.2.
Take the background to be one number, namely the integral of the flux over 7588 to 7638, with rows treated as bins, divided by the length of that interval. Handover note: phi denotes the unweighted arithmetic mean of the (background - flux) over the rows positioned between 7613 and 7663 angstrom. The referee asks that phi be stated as 0.4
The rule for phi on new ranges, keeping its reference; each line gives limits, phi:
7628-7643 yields 0.4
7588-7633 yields -0.1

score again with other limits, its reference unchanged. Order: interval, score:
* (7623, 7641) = 7637.0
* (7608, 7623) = 7614.5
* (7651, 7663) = 7659.5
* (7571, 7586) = 7579.5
